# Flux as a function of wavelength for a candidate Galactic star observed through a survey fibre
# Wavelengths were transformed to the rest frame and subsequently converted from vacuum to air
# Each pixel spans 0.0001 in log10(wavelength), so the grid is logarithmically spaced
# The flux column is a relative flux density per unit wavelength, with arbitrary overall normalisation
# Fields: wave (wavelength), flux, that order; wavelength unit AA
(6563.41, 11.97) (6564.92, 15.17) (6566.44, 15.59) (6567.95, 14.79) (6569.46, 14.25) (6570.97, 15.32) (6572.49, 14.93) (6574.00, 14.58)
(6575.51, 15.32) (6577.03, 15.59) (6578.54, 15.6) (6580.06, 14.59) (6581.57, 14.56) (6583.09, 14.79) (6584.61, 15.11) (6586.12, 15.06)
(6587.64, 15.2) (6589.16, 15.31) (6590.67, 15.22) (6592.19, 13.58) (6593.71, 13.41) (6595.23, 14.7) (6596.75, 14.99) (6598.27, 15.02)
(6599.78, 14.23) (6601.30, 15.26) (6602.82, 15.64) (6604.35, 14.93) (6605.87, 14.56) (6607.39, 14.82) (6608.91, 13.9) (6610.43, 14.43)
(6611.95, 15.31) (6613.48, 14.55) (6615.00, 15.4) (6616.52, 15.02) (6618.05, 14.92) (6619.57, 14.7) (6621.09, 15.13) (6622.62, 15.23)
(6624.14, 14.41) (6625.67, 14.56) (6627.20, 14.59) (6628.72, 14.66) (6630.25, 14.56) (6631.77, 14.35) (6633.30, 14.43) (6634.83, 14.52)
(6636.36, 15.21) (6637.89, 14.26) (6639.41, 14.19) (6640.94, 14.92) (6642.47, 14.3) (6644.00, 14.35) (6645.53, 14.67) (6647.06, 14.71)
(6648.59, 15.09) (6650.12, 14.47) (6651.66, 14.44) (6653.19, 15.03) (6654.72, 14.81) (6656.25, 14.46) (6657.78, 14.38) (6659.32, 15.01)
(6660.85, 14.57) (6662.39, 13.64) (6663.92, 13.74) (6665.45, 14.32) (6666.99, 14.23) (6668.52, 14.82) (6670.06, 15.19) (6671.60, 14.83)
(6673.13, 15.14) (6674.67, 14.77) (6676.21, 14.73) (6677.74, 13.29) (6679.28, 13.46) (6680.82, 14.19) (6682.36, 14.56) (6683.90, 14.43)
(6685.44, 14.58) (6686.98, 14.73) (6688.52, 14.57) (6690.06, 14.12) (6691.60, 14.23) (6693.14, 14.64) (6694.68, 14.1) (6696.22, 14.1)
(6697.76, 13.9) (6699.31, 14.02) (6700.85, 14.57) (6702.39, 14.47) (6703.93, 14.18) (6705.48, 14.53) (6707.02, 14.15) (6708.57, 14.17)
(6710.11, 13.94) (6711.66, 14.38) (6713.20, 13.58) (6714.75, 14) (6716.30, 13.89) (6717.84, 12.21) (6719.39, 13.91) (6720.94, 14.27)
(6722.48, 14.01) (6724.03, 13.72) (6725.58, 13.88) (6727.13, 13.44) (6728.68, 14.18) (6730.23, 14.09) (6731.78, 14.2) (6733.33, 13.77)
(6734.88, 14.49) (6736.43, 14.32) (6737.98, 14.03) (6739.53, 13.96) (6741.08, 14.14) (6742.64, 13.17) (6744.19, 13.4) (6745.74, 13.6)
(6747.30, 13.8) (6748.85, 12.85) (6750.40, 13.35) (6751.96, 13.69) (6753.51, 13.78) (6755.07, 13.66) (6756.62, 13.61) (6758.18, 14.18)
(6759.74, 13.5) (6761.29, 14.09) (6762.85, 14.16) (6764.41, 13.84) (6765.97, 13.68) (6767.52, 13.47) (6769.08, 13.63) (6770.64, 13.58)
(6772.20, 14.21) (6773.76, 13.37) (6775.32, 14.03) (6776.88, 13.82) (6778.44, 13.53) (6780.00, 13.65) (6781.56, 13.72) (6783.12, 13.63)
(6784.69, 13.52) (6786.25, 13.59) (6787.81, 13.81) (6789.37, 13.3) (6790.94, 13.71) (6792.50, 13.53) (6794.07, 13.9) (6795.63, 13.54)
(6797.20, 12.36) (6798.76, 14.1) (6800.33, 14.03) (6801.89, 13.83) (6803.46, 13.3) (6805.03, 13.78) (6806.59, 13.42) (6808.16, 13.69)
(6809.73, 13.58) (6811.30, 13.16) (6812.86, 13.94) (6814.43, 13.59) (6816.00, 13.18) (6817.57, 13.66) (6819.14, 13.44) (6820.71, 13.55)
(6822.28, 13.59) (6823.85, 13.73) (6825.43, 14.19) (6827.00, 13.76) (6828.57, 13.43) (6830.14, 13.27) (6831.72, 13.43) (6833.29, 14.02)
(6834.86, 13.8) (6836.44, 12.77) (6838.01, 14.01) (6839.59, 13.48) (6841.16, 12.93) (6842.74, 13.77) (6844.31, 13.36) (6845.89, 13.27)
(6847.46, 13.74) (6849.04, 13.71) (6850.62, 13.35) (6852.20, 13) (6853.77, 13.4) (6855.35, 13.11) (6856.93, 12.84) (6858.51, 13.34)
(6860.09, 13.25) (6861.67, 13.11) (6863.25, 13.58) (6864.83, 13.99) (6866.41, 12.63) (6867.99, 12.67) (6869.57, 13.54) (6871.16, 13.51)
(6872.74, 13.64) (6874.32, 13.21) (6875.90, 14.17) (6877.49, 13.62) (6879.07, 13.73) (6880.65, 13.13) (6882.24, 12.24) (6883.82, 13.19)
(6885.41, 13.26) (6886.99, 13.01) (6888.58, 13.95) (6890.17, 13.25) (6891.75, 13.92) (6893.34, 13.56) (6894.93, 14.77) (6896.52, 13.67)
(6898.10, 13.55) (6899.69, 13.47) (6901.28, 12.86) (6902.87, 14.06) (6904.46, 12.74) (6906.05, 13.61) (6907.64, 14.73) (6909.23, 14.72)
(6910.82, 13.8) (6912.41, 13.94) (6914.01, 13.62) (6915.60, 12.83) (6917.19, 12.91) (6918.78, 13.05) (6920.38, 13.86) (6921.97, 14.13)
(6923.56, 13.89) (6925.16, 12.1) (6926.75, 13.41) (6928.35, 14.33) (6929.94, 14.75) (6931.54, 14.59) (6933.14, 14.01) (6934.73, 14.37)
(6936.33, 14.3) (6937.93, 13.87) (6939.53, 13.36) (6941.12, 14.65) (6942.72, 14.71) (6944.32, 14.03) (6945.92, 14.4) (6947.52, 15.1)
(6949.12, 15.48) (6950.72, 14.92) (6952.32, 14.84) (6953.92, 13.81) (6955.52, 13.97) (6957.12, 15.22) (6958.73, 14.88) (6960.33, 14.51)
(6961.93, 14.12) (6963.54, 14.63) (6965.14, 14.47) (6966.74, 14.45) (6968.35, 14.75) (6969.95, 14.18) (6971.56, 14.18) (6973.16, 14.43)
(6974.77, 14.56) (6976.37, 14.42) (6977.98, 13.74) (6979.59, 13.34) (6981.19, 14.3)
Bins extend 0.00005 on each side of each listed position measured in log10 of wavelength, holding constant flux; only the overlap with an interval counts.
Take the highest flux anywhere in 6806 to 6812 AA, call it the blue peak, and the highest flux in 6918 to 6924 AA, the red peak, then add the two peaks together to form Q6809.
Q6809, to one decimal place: 27.8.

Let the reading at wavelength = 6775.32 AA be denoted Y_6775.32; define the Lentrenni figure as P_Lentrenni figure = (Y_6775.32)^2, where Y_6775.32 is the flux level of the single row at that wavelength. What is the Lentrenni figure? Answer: 197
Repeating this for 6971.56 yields 201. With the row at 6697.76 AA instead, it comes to 193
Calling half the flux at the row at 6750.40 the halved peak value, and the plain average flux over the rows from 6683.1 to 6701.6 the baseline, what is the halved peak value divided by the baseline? 0.47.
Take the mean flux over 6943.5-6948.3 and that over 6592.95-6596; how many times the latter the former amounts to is 1.03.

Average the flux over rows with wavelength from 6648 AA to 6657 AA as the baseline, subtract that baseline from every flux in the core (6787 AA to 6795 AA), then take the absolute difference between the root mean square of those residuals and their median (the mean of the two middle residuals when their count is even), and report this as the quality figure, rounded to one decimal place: 2.1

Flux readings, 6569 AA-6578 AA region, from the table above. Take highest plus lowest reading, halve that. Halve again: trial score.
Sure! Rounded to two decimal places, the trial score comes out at 7.46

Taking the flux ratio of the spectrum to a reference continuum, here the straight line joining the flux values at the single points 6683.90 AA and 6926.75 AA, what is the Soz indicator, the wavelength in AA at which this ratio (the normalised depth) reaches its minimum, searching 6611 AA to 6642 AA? 6639.41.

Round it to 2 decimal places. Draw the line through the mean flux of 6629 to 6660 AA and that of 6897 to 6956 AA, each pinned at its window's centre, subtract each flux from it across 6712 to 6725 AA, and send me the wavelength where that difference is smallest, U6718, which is 6720.94 AA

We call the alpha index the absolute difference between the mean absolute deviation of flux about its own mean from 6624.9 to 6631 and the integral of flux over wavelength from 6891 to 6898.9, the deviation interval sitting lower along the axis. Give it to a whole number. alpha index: 110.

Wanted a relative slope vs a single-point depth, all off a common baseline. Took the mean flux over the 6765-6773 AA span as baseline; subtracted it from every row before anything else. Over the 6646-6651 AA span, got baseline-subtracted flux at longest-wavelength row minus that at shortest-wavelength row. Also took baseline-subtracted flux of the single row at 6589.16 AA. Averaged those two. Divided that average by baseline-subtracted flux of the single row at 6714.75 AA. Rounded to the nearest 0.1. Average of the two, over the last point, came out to 2.4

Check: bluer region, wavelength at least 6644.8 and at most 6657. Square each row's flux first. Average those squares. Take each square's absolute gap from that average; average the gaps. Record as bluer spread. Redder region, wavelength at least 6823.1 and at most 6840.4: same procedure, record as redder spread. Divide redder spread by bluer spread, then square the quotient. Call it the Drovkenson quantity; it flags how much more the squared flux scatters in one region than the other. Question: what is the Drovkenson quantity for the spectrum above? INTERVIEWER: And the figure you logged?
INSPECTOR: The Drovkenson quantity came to 2.1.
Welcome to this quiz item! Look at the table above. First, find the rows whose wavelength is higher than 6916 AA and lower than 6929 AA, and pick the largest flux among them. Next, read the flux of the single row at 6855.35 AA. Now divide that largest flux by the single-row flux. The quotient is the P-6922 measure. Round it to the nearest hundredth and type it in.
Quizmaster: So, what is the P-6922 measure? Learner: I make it 1.09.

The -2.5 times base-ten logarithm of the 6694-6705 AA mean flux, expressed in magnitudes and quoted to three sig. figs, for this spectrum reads -2.88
